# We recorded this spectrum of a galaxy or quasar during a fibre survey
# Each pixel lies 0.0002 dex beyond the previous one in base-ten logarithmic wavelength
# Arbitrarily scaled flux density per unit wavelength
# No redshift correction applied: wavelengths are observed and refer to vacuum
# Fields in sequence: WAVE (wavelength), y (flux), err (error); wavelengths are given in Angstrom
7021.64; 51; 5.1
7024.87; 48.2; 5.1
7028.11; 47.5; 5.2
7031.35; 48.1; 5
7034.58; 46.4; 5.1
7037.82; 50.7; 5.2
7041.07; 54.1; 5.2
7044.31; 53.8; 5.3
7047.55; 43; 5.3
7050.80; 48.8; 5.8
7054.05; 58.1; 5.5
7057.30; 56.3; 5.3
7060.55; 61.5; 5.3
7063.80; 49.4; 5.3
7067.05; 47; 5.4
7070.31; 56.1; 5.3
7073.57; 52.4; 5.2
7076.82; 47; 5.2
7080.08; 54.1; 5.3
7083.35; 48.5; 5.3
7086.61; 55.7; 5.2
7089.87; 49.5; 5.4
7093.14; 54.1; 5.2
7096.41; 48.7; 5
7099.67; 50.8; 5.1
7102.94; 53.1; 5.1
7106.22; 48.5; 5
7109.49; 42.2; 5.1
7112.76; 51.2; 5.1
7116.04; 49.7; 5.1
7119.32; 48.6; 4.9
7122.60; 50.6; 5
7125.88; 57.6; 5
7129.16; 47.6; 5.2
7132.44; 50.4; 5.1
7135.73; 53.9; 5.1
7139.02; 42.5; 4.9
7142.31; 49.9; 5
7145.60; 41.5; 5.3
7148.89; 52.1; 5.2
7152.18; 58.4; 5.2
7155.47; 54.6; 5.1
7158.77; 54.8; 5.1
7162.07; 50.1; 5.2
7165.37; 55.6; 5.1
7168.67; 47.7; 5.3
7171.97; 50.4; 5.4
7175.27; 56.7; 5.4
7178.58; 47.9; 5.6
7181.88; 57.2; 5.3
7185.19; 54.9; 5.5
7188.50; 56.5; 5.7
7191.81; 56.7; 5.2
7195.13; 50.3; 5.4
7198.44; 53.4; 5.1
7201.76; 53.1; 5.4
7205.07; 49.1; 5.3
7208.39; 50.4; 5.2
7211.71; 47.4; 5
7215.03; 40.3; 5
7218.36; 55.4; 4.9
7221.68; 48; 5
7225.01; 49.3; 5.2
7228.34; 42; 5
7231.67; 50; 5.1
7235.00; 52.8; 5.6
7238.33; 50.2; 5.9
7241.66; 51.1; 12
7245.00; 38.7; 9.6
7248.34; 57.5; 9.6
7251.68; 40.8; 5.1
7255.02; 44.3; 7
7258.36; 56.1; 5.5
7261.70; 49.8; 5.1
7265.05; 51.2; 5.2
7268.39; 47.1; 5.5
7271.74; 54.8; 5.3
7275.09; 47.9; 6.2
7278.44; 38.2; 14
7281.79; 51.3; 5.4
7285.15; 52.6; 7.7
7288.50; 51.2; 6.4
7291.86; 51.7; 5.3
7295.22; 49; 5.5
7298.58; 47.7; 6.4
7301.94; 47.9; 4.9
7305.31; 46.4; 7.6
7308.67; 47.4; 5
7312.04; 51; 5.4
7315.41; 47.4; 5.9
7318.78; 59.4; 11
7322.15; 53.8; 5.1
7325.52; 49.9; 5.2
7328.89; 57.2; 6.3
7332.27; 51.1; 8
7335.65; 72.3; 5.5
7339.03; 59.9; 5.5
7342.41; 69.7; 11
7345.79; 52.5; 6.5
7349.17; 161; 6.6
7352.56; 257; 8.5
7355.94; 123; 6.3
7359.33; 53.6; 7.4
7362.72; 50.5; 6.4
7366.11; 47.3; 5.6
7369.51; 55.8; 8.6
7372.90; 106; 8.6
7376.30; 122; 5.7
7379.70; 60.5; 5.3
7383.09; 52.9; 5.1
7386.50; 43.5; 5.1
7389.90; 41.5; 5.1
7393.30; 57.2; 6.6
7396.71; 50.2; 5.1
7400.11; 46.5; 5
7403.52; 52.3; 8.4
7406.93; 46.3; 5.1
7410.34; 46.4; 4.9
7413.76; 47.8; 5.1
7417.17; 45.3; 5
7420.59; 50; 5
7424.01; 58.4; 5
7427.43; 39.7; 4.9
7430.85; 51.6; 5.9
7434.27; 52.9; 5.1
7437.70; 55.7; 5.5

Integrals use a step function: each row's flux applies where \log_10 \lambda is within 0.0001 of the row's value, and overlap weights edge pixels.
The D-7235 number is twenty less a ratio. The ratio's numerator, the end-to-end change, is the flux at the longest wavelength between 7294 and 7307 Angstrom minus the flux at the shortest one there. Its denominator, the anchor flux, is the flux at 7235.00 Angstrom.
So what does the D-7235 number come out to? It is 20.0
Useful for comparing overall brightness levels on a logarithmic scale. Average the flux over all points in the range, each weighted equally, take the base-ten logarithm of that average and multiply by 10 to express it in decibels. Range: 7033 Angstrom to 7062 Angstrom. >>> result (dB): 17.2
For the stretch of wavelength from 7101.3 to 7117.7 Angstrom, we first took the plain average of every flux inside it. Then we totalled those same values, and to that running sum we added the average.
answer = 294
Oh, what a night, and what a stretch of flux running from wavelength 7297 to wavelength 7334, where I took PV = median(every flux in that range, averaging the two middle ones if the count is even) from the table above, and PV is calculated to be 49.9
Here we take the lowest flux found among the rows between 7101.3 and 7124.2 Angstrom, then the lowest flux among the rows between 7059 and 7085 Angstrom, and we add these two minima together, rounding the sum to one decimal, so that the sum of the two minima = 89.2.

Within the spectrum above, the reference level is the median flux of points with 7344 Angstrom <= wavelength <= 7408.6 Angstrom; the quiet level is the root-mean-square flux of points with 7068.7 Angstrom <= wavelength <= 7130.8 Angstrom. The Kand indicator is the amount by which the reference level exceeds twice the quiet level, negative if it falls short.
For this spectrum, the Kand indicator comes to -49.0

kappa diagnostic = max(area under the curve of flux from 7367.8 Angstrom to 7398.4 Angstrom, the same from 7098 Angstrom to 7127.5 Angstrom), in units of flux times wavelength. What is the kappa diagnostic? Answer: 2004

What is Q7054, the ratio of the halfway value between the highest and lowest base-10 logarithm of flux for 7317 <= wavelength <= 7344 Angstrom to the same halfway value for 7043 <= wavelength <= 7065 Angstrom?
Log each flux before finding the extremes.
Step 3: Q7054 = 1.04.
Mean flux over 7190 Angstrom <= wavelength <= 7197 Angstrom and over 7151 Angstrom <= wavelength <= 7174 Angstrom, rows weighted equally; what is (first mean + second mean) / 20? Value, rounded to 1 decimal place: 5.3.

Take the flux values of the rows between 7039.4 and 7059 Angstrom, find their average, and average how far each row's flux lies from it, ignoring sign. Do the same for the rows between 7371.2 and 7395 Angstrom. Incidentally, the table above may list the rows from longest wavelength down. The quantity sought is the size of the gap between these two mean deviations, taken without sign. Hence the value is 21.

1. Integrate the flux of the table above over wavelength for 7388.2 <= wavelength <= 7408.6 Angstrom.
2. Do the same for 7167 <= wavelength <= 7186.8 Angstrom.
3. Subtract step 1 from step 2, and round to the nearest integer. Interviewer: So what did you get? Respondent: 39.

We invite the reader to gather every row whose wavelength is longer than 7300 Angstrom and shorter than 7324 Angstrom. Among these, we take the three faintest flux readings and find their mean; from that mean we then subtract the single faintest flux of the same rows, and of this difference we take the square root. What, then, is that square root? 0.8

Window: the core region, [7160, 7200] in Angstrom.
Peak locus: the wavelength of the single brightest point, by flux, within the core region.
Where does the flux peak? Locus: 7181.88 Angstrom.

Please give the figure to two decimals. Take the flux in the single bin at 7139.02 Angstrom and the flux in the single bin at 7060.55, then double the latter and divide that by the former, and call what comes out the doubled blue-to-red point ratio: 2.89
